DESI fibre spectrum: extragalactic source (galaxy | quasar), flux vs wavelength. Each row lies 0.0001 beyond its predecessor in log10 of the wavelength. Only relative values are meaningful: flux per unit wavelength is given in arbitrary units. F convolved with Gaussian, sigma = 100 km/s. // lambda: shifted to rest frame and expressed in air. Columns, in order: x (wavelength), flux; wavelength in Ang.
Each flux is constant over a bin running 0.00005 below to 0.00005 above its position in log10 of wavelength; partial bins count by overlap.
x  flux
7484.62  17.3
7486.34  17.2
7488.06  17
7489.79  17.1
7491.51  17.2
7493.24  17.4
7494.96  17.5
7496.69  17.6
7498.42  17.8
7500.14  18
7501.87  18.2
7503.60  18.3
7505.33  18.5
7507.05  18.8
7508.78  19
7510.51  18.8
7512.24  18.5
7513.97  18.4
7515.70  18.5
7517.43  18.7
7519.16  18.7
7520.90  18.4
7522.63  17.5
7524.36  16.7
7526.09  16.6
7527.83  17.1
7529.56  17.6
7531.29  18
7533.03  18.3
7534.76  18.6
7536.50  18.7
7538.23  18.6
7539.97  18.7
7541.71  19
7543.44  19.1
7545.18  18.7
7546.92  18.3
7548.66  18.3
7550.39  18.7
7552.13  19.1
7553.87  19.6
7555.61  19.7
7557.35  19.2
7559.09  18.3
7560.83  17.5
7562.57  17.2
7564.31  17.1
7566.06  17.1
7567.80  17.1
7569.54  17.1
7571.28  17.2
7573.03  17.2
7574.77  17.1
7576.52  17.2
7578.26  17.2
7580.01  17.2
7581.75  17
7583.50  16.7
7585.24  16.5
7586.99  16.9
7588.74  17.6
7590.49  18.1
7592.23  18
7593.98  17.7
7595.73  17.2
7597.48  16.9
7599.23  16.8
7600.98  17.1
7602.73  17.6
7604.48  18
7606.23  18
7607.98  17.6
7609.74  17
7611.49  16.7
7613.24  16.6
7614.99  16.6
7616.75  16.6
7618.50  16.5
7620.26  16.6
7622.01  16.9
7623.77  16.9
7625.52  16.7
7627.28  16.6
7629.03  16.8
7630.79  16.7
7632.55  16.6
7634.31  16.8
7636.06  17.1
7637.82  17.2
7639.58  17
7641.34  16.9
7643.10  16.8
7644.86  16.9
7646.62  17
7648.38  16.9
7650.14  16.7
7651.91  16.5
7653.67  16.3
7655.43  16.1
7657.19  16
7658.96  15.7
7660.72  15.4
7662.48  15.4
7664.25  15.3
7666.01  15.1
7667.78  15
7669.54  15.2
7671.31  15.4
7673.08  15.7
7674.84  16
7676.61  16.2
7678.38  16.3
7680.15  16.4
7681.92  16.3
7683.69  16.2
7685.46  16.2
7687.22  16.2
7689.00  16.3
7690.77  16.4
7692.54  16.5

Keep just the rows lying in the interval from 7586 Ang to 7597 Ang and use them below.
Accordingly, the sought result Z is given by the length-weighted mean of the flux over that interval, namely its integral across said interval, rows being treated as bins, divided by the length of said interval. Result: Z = 17.5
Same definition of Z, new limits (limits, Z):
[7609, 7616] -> 16.7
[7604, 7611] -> 17.6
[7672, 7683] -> 16.1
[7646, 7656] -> 16.6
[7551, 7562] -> 18.8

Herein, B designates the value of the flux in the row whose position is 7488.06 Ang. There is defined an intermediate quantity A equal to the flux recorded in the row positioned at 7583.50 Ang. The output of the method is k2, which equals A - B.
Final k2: -0.3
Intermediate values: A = 16.7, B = 17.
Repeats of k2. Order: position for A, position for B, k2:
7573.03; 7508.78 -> -1.8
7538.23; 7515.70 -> 0.1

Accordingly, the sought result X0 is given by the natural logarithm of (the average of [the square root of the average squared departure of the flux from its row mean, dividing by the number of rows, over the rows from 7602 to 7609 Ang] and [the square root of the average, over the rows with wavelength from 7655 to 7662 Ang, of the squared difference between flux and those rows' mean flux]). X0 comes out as -1.44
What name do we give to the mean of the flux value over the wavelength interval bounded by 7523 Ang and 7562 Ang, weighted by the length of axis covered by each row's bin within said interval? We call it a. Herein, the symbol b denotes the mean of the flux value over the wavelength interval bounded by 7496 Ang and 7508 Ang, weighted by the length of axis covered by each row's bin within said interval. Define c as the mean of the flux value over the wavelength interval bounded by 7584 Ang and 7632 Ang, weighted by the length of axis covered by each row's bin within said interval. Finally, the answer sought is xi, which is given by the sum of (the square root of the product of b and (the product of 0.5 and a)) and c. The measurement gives 30.0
